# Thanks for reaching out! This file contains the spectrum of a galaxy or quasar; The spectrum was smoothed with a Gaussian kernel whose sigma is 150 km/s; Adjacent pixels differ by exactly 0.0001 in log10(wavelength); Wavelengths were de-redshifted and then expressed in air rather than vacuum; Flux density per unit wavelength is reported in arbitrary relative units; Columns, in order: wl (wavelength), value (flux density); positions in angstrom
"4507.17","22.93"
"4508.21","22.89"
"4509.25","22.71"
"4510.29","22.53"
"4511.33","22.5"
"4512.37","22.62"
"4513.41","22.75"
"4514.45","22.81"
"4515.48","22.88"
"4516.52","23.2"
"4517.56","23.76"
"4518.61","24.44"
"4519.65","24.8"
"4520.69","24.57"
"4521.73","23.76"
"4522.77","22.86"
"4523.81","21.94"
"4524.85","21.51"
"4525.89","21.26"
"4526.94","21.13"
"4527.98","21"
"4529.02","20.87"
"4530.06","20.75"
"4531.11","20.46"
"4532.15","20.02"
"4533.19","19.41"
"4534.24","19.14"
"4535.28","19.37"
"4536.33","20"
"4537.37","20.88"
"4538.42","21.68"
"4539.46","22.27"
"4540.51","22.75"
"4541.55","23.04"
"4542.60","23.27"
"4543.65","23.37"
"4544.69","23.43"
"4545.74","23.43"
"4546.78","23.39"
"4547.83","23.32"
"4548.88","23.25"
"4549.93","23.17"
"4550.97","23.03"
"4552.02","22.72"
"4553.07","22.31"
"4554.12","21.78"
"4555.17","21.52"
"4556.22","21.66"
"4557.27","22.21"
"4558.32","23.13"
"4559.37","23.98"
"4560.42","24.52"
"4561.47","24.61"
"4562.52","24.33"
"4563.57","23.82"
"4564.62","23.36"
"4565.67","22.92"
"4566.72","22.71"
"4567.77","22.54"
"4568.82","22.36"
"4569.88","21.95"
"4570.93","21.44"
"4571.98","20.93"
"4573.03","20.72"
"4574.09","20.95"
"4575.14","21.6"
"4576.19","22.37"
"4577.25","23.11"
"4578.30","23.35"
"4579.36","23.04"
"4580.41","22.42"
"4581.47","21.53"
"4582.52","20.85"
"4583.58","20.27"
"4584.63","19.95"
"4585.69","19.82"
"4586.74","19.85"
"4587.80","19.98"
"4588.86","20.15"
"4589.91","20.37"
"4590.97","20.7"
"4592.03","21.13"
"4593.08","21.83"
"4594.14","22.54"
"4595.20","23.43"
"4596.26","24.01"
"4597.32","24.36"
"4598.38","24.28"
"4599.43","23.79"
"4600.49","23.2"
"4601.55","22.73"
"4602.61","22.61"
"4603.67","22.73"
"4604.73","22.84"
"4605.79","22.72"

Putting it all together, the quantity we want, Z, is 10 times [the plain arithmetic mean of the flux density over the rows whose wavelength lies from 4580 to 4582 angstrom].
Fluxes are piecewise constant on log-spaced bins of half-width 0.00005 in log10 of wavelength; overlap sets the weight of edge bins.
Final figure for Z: 220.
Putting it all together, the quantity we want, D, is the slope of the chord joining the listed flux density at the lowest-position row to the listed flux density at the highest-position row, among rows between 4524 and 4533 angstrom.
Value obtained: -0.2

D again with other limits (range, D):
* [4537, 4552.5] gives 0.1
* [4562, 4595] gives -0.1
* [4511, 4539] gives 0.0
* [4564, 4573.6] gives -0.3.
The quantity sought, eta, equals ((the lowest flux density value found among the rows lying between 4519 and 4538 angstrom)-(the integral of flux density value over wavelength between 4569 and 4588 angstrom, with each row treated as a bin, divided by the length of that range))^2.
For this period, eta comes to 5.0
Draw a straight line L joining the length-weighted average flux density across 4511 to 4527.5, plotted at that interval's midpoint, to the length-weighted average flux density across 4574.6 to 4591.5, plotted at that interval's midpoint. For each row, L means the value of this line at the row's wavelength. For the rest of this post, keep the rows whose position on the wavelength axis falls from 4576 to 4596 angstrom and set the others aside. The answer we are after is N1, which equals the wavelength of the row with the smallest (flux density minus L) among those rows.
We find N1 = 4585.69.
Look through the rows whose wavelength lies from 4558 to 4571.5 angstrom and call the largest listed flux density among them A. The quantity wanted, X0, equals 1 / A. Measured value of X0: 0.0406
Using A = 24.61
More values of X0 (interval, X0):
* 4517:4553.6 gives 0.0403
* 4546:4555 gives 0.0428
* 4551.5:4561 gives 0.0408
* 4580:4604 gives 0.0411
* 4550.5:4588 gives 0.0406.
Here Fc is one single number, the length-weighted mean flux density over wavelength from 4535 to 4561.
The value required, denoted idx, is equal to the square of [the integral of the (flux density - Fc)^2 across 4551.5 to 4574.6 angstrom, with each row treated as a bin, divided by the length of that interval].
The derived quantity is 1.7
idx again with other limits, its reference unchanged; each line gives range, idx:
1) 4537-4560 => 0.4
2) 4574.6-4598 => 8.1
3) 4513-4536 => 11.3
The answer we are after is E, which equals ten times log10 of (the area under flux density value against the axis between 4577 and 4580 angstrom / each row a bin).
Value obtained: 18.4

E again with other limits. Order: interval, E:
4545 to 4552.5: 22.4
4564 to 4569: 20.6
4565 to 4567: 16.6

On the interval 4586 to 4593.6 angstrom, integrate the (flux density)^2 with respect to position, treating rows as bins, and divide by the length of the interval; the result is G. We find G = 423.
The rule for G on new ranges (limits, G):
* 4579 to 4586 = 447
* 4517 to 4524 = 568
